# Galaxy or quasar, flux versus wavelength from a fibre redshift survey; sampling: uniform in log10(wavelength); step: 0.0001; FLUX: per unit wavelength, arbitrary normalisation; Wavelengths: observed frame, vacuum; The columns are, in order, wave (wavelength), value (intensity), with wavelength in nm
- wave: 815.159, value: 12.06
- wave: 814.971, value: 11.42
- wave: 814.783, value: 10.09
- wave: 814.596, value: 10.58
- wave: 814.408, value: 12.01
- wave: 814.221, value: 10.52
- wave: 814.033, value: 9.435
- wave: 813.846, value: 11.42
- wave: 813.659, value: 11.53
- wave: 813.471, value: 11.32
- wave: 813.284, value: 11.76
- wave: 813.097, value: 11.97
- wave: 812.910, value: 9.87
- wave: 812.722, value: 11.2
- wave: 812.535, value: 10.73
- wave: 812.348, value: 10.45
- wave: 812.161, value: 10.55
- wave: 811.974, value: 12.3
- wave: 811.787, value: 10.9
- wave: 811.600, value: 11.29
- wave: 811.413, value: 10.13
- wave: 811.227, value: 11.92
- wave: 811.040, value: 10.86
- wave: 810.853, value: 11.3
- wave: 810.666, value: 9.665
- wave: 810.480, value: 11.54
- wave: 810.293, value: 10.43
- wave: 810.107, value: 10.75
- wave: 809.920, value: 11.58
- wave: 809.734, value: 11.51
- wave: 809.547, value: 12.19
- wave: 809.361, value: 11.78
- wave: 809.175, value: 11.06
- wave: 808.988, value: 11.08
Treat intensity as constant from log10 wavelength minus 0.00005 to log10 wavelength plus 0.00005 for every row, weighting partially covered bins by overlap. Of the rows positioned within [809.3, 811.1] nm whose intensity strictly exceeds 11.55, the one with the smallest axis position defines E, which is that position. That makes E 809.361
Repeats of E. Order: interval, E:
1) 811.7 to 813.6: 811.974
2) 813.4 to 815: 814.408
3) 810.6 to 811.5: 811.227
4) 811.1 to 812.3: 811.227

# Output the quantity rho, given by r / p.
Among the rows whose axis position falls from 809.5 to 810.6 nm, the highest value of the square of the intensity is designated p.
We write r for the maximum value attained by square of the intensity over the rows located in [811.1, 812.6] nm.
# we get 1.02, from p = 148.6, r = 151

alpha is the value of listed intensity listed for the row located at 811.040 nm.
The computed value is 10.86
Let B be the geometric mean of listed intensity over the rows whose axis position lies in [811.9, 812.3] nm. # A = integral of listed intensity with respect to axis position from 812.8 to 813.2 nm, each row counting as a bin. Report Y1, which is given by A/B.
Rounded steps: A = 4.38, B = 11.4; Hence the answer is 0.384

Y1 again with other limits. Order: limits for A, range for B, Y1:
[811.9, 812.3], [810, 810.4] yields 0.426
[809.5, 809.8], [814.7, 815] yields 0.330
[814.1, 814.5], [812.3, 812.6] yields 0.421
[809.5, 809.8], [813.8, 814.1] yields 0.341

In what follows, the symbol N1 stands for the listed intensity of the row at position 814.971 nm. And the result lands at 11.42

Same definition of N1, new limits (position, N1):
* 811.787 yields 10.9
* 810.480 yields 11.54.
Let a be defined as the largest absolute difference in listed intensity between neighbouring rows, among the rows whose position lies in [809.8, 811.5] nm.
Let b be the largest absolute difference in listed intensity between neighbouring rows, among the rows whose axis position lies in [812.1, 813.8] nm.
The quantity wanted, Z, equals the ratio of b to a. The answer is 1.12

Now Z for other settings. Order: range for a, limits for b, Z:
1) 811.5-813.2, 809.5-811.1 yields 0.89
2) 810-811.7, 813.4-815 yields 1.06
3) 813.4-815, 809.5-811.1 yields 0.94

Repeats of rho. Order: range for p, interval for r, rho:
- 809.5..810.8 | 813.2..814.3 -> 0.93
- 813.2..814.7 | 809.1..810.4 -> 1.03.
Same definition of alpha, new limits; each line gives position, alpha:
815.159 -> 12.06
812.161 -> 10.55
